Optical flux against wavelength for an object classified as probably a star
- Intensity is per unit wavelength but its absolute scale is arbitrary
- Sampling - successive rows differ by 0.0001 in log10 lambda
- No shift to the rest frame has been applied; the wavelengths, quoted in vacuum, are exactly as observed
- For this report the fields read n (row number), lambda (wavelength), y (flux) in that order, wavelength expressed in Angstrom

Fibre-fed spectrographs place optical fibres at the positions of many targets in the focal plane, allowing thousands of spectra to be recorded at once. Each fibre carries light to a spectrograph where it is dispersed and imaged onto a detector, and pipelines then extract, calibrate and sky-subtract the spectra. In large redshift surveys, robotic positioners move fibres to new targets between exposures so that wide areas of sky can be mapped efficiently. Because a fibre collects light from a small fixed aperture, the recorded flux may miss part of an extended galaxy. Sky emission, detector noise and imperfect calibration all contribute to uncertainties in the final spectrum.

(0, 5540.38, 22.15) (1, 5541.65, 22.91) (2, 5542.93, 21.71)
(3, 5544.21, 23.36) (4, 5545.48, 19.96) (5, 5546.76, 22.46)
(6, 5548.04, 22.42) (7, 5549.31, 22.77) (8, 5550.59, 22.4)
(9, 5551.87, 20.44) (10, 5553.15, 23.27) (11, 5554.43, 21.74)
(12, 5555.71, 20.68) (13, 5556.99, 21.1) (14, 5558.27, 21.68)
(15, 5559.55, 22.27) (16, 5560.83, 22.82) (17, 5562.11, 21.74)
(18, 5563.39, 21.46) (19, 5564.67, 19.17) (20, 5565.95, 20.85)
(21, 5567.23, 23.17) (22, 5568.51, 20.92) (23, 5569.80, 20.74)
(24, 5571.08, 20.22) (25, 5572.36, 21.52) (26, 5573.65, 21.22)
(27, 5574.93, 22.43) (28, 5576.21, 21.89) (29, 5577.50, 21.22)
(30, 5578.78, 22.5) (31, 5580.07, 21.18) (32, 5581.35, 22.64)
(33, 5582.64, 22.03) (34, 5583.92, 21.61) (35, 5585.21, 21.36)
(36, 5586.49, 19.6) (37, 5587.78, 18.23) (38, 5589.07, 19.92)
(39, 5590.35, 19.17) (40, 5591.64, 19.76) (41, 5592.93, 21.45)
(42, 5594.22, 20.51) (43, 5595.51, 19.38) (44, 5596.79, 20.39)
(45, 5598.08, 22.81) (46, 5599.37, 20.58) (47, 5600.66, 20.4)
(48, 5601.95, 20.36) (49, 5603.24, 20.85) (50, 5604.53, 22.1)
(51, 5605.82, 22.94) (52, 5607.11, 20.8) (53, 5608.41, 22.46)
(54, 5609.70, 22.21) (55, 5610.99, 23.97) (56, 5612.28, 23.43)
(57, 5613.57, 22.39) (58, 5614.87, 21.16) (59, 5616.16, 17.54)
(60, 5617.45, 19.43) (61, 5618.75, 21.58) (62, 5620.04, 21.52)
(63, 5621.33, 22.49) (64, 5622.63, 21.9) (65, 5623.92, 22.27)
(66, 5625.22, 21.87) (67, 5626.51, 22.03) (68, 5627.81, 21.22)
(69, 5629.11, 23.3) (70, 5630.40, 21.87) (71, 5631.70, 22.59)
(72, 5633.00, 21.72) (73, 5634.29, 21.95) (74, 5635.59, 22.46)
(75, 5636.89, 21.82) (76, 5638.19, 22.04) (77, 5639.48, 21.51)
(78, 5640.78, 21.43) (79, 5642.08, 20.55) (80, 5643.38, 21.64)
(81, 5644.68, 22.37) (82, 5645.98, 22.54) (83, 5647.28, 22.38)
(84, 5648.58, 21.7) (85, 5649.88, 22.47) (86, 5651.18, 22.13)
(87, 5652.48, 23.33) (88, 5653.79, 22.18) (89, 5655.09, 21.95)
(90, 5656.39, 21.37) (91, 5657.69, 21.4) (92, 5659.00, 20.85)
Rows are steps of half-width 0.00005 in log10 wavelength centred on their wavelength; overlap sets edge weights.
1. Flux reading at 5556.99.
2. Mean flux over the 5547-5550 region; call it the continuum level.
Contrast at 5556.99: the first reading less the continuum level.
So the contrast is -1.5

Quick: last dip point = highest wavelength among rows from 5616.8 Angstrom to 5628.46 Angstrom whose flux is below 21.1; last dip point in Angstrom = 5617.45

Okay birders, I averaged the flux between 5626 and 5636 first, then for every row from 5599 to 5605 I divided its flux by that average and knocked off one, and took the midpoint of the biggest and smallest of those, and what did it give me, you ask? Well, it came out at -0.041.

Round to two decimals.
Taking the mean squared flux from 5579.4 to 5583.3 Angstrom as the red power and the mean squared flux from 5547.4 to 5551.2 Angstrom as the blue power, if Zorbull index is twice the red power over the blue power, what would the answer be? 1.90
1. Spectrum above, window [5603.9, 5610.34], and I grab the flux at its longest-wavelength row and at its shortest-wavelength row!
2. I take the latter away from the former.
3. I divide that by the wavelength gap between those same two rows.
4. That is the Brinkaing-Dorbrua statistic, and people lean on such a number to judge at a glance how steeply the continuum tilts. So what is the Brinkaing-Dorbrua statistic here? 0.02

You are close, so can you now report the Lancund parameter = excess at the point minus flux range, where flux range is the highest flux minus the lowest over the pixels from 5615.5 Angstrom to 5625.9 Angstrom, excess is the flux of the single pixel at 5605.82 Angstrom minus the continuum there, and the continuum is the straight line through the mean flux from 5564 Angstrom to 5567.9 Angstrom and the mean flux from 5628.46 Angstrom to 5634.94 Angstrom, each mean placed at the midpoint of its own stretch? -4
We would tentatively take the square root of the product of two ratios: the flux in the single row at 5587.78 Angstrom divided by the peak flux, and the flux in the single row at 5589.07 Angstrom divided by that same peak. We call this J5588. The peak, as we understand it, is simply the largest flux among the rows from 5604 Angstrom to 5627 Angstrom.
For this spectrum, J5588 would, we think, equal 0.795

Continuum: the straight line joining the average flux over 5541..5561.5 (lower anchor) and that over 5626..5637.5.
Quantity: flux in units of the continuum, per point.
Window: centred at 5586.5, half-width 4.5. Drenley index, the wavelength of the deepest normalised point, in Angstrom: 5587.78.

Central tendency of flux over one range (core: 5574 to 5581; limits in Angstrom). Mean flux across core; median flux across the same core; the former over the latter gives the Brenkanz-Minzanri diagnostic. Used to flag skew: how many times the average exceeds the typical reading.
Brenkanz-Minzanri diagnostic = 1.00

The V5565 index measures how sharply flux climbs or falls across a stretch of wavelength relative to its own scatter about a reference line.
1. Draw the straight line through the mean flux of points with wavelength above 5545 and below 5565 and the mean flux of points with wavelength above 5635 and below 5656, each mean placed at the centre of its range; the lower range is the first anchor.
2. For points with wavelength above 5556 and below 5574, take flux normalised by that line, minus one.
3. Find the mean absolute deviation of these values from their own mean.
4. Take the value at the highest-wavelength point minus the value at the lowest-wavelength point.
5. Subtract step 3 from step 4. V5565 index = -0.03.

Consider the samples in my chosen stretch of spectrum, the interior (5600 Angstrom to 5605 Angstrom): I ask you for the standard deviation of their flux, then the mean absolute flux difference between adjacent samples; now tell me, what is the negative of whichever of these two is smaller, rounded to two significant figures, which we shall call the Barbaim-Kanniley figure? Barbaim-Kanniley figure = -0.59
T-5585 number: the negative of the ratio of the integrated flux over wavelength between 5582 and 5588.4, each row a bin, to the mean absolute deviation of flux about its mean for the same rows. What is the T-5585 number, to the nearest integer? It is -100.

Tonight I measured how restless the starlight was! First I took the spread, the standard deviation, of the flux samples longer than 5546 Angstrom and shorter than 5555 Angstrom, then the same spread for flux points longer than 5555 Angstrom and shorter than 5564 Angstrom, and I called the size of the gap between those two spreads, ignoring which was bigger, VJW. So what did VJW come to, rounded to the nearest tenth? 0.2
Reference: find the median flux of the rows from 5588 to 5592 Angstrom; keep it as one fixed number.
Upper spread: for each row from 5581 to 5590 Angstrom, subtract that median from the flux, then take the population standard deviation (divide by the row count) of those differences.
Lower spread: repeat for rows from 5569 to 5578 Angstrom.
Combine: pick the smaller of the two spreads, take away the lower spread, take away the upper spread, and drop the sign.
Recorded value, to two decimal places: 1.45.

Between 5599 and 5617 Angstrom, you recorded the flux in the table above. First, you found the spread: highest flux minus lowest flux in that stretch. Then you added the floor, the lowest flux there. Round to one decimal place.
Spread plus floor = 24.0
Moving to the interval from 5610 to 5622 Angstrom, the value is 24.0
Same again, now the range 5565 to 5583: 23.2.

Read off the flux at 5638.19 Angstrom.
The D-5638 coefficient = 22.04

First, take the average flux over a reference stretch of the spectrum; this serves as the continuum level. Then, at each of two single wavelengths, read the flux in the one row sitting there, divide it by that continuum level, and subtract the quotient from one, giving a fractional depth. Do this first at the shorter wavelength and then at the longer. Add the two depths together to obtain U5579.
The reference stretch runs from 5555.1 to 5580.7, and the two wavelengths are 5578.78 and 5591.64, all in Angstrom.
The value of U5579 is 0.03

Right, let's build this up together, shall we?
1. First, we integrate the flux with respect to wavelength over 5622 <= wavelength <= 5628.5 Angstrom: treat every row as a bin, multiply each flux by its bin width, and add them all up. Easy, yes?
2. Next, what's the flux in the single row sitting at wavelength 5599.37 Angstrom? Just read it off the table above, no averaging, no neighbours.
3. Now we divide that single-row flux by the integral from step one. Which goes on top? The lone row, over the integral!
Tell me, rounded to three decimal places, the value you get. 0.145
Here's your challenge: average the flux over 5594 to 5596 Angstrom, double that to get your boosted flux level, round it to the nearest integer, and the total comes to 40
